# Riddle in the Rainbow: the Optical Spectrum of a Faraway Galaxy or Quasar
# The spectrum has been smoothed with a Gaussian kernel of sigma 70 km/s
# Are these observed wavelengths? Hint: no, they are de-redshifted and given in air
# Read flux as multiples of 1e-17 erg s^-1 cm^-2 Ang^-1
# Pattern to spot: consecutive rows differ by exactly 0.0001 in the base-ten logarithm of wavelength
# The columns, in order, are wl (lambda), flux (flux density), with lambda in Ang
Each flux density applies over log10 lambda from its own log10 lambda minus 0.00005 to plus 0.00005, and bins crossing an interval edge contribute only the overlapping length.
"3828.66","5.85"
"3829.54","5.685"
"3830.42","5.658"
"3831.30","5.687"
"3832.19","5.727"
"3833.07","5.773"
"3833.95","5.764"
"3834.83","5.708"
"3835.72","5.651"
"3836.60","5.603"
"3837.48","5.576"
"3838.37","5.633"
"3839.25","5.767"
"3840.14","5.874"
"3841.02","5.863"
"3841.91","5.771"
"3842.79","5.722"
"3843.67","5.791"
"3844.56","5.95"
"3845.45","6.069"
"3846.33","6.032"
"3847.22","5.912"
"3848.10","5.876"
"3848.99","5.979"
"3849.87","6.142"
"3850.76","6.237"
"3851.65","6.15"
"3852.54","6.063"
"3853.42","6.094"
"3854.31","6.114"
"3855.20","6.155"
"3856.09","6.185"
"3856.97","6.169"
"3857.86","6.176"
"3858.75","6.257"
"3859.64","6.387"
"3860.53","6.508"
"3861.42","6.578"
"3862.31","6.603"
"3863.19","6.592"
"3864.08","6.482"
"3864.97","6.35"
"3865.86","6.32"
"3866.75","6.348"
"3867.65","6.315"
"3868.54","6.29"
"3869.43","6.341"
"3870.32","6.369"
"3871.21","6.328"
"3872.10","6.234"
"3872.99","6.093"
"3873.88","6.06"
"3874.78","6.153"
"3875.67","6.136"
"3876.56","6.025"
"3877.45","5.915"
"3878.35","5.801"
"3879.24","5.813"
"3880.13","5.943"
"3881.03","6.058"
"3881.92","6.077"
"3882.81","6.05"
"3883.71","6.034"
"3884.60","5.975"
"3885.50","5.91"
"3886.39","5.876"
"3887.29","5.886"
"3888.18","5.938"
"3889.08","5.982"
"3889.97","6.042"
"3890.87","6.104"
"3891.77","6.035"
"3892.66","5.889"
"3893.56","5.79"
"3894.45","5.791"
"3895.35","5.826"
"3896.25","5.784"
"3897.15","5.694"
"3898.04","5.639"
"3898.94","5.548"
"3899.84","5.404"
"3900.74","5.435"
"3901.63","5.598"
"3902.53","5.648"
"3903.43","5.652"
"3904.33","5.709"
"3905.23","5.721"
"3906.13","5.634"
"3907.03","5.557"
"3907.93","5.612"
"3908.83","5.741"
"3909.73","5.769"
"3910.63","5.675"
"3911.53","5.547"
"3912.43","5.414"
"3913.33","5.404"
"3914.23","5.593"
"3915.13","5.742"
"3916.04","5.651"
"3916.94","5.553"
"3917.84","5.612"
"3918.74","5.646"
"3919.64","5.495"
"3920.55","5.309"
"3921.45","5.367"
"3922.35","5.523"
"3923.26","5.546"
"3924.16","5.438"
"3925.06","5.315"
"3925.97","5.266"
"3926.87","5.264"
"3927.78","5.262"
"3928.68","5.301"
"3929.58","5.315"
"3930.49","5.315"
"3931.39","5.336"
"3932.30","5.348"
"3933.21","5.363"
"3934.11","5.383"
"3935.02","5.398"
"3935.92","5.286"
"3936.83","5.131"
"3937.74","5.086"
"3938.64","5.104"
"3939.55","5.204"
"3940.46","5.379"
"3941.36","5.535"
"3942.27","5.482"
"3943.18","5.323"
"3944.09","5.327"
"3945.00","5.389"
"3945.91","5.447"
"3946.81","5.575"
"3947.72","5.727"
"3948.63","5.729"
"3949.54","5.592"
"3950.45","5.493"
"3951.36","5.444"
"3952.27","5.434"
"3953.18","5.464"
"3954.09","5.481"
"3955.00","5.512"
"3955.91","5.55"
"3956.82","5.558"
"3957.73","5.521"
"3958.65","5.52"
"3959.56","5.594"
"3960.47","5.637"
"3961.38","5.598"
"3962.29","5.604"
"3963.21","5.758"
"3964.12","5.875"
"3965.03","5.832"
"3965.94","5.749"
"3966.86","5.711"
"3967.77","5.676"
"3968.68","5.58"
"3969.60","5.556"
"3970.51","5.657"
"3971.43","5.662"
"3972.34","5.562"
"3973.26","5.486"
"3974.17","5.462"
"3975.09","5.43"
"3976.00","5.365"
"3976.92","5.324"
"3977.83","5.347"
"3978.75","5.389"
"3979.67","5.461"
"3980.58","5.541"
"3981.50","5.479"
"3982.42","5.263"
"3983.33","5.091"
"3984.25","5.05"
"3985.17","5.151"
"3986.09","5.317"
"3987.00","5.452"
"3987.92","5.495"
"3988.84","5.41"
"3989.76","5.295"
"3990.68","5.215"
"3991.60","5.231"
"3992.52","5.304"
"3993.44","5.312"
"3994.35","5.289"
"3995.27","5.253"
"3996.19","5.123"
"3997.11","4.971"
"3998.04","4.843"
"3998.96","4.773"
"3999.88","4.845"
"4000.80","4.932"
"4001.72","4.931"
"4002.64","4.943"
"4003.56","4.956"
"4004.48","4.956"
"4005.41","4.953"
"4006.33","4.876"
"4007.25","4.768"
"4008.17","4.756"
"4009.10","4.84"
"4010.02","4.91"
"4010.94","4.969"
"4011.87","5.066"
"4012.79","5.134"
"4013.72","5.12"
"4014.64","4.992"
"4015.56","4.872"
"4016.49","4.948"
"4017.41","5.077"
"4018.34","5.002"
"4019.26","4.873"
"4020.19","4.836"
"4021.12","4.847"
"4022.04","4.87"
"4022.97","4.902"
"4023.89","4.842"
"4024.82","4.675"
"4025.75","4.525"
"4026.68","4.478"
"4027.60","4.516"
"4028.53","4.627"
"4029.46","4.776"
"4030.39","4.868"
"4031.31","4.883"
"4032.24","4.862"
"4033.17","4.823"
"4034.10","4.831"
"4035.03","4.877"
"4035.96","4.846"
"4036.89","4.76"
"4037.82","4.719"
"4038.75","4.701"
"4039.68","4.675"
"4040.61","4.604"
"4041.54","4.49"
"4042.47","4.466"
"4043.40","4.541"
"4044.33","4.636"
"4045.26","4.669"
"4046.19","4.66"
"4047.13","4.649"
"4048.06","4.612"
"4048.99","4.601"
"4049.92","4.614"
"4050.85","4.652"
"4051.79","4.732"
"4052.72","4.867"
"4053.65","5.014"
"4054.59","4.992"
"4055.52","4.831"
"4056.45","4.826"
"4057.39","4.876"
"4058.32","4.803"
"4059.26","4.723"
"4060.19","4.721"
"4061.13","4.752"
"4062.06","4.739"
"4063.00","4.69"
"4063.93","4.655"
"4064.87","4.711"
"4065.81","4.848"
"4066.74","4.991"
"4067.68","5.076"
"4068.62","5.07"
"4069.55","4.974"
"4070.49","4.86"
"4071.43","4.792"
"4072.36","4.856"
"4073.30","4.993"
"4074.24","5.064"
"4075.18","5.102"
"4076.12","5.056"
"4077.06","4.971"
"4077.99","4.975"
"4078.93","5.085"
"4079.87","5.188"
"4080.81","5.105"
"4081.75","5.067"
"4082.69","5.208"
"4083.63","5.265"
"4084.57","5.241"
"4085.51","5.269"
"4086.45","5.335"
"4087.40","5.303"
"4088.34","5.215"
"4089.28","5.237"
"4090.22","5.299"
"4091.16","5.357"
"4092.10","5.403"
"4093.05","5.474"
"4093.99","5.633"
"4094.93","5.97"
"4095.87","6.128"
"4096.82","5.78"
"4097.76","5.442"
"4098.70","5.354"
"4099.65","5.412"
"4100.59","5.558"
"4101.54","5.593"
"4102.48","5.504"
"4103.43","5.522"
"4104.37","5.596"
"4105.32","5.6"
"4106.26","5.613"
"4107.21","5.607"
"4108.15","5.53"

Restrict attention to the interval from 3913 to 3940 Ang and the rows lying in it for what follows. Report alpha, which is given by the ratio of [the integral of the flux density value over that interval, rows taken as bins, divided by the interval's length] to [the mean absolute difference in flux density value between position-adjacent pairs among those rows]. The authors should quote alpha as 76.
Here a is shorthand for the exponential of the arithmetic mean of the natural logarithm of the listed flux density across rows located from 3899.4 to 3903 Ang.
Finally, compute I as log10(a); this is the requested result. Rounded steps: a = 5.52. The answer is 0.742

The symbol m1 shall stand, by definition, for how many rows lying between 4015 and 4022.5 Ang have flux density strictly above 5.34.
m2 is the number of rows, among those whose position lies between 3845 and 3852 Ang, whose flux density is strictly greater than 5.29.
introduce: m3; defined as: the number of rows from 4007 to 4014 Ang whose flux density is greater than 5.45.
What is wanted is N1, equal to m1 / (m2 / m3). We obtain 0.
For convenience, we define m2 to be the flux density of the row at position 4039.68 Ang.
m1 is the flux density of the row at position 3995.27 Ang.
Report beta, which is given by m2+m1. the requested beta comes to 9.9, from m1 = 5.253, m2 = 4.675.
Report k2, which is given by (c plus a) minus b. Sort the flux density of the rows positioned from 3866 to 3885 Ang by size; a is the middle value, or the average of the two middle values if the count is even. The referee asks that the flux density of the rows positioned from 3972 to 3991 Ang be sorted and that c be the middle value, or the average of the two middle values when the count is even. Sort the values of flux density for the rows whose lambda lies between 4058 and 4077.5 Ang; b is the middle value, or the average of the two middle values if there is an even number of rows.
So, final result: 6.6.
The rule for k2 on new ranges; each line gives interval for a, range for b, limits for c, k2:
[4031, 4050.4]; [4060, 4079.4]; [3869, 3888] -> 5.7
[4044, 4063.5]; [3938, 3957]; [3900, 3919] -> 4.9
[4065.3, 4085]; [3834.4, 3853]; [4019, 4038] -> 4.0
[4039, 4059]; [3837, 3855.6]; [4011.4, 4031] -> 3.6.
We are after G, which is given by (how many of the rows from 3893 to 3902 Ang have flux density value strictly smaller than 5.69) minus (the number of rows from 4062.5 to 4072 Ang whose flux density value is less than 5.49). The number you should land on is -5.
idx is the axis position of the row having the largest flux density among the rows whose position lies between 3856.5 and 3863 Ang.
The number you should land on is 3862.31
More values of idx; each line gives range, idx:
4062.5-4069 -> 4067.68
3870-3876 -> 3870.32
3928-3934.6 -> 3934.11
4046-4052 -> 4051.79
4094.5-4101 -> 4095.87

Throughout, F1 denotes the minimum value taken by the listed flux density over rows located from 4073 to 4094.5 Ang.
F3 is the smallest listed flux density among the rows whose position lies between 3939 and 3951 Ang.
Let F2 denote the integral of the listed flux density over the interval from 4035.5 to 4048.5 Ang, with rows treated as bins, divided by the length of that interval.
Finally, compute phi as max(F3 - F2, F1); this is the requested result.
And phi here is 4.97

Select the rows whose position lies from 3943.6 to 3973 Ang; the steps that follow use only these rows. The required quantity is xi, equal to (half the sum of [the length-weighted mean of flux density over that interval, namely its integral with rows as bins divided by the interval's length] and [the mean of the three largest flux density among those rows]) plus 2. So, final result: 7.7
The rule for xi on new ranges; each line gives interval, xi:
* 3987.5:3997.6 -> 7.3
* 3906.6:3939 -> 7.6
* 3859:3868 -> 8.5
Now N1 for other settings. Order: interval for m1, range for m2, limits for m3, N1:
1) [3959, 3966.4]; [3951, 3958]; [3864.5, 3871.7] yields 8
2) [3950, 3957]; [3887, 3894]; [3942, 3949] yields 4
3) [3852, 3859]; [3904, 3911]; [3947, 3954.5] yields 6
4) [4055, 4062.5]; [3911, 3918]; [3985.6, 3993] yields 0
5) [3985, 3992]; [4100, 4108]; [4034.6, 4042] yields 0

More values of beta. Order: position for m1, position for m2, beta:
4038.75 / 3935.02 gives 10.1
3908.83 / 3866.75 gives 12.1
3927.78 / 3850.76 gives 11.5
